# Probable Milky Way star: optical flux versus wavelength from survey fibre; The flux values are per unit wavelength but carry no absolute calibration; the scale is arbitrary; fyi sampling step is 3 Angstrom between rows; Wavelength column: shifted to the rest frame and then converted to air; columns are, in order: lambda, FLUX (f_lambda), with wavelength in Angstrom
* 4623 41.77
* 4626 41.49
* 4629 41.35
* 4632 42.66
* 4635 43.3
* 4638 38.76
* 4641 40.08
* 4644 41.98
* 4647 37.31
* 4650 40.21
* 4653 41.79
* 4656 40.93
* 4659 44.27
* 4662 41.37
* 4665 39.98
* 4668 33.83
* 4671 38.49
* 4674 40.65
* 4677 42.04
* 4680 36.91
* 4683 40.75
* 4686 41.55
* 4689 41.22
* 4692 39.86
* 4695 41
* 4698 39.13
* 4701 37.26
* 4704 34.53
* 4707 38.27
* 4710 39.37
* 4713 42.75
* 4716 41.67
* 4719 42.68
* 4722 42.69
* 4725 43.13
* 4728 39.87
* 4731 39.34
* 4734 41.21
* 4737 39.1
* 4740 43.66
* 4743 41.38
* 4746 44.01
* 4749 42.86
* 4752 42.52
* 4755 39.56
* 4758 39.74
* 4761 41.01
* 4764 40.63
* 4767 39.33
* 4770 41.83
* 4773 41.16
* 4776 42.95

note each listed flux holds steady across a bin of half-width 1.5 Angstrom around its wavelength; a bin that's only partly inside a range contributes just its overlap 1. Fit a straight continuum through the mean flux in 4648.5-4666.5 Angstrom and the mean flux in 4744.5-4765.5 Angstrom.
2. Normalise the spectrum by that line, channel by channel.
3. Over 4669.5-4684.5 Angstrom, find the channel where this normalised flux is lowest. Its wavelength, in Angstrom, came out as 4680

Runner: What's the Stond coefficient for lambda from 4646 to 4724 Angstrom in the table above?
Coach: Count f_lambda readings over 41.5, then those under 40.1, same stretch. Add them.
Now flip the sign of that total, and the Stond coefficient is -19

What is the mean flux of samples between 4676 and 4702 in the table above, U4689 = 40.0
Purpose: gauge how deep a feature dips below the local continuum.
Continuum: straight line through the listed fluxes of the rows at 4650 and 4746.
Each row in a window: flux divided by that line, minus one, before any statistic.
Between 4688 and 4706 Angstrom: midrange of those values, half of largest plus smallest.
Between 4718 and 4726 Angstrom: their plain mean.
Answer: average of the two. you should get -0.052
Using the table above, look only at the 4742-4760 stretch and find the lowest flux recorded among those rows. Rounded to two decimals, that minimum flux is 39.56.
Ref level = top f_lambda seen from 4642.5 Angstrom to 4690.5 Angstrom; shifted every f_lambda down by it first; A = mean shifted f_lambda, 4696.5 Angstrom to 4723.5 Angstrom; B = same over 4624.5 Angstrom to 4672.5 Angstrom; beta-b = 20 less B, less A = 28.2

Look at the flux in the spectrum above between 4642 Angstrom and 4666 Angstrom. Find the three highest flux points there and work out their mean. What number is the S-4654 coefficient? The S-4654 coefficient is 42.7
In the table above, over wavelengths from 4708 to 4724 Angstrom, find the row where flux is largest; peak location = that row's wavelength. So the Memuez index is 4713 Angstrom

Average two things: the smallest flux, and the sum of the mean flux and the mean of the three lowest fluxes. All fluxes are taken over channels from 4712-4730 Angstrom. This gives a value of 62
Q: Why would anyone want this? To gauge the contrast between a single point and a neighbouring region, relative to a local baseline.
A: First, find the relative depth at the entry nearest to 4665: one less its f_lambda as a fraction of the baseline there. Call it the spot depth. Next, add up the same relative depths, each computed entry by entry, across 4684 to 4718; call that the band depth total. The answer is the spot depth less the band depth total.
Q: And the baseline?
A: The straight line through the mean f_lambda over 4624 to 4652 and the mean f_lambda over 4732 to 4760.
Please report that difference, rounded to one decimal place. -0.4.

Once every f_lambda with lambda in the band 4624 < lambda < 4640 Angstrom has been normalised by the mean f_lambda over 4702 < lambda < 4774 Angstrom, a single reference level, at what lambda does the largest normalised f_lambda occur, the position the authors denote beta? 4635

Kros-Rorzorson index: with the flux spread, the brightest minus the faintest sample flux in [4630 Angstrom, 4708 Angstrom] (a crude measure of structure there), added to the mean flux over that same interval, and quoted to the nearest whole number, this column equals 50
